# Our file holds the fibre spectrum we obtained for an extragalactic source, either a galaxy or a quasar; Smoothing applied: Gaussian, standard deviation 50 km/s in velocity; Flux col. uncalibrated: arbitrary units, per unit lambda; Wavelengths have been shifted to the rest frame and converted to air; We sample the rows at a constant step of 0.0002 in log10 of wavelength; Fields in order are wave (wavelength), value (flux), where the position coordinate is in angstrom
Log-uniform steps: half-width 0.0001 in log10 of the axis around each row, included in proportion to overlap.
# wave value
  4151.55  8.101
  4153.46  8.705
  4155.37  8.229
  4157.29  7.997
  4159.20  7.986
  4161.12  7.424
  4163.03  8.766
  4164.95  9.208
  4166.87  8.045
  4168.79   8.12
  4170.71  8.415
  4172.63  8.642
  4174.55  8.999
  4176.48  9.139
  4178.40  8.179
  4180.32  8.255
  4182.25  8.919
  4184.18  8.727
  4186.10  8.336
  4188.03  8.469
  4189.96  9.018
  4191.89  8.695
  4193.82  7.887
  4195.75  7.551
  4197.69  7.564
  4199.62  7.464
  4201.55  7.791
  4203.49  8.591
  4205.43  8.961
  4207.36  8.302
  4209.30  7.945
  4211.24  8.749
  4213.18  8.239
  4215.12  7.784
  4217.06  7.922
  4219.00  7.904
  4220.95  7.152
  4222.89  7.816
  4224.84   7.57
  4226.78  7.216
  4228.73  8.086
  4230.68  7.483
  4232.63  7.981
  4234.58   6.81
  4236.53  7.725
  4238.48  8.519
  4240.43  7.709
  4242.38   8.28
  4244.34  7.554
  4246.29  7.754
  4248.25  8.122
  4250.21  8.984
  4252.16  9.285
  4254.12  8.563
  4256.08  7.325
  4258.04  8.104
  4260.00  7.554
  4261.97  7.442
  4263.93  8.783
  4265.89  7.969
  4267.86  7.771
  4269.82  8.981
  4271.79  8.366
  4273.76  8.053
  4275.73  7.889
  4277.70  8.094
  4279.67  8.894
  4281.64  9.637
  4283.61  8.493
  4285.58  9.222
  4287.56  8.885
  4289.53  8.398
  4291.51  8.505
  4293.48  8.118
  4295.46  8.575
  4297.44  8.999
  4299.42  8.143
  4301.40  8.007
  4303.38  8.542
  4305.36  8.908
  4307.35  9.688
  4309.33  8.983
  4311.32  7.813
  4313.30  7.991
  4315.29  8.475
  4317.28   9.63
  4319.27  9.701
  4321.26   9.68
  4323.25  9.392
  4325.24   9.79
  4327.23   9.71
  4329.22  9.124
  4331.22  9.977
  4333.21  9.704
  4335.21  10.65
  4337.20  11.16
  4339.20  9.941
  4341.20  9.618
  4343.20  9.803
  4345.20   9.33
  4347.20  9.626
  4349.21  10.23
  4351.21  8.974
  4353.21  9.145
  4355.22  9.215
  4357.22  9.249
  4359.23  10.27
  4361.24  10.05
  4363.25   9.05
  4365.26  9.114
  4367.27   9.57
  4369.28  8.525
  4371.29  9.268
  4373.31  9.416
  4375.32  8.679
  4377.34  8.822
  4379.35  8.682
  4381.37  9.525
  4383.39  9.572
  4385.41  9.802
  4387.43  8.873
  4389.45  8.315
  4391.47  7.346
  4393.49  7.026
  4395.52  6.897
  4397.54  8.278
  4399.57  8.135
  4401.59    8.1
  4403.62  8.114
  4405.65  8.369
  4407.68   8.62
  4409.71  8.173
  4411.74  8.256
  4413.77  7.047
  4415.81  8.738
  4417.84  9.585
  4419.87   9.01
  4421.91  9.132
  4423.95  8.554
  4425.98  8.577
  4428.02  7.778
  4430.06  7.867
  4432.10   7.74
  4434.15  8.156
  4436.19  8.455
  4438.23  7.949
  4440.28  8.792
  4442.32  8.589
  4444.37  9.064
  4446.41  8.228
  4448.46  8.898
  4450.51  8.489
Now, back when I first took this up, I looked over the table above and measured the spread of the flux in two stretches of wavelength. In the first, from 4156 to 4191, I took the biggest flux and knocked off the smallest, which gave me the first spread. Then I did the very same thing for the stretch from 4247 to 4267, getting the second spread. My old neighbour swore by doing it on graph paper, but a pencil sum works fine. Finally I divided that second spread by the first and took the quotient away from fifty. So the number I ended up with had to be 48.9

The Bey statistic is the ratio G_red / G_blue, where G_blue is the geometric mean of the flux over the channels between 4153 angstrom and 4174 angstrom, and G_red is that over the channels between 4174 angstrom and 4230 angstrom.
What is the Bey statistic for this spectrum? 0.98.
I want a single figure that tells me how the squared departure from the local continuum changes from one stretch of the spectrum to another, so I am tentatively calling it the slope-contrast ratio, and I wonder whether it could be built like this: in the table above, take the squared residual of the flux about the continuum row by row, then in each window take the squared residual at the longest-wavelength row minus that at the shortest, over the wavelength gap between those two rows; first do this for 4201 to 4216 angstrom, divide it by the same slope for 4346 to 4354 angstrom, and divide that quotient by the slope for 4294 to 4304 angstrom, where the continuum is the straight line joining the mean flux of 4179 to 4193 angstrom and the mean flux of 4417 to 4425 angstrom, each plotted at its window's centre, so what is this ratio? -17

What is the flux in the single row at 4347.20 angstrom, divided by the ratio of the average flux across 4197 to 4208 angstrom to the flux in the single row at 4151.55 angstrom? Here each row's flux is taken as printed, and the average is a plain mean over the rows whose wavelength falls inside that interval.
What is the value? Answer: 9.6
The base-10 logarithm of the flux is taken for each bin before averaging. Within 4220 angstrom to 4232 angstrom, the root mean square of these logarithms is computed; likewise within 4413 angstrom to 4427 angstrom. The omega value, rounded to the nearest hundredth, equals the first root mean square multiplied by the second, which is 0.82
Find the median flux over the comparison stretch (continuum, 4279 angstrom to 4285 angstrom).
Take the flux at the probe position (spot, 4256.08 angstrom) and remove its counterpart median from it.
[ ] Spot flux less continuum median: -1.6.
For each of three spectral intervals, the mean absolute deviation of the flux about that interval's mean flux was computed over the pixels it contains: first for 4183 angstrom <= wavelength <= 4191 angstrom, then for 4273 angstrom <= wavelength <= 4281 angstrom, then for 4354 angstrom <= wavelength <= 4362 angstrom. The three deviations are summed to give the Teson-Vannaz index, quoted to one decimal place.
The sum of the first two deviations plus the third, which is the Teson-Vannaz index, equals 1.0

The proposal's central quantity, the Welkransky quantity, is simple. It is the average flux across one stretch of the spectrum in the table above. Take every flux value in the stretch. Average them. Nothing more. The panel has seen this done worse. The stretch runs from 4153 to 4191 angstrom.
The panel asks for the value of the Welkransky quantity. 8.48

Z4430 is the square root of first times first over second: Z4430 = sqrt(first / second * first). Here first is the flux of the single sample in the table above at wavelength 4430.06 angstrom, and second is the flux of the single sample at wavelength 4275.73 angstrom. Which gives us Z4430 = 2.8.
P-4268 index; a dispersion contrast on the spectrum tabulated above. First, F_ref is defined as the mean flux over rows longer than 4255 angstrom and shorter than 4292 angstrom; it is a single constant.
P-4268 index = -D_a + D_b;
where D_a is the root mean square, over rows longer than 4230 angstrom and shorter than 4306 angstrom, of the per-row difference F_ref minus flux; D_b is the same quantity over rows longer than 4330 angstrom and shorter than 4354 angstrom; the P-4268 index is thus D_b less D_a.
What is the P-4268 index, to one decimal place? 1.0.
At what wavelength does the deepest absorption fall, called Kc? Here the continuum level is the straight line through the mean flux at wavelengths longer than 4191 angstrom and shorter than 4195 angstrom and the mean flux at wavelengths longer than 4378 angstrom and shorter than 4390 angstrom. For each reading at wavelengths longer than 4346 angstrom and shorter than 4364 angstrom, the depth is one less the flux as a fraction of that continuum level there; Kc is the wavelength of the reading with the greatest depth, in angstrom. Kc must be 4351.21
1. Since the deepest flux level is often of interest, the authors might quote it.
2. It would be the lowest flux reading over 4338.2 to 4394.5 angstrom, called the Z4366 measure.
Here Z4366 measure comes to 7.026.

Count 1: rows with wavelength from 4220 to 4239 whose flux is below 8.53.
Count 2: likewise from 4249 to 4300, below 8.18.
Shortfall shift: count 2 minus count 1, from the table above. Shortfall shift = 1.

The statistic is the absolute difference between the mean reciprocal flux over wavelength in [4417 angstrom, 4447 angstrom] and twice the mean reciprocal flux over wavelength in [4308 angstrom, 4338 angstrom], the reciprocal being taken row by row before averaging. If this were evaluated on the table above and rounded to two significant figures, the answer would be 0.095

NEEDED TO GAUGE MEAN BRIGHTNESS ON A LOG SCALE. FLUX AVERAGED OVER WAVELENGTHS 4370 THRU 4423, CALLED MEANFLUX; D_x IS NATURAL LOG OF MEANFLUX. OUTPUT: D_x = 2.14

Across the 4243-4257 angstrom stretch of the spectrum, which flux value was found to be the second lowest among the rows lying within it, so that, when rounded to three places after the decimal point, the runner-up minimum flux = 7.554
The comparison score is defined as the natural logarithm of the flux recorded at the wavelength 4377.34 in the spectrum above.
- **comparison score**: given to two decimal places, 2.18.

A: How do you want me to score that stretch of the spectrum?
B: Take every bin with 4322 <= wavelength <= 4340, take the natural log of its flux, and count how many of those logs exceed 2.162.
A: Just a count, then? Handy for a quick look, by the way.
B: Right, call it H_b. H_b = 9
